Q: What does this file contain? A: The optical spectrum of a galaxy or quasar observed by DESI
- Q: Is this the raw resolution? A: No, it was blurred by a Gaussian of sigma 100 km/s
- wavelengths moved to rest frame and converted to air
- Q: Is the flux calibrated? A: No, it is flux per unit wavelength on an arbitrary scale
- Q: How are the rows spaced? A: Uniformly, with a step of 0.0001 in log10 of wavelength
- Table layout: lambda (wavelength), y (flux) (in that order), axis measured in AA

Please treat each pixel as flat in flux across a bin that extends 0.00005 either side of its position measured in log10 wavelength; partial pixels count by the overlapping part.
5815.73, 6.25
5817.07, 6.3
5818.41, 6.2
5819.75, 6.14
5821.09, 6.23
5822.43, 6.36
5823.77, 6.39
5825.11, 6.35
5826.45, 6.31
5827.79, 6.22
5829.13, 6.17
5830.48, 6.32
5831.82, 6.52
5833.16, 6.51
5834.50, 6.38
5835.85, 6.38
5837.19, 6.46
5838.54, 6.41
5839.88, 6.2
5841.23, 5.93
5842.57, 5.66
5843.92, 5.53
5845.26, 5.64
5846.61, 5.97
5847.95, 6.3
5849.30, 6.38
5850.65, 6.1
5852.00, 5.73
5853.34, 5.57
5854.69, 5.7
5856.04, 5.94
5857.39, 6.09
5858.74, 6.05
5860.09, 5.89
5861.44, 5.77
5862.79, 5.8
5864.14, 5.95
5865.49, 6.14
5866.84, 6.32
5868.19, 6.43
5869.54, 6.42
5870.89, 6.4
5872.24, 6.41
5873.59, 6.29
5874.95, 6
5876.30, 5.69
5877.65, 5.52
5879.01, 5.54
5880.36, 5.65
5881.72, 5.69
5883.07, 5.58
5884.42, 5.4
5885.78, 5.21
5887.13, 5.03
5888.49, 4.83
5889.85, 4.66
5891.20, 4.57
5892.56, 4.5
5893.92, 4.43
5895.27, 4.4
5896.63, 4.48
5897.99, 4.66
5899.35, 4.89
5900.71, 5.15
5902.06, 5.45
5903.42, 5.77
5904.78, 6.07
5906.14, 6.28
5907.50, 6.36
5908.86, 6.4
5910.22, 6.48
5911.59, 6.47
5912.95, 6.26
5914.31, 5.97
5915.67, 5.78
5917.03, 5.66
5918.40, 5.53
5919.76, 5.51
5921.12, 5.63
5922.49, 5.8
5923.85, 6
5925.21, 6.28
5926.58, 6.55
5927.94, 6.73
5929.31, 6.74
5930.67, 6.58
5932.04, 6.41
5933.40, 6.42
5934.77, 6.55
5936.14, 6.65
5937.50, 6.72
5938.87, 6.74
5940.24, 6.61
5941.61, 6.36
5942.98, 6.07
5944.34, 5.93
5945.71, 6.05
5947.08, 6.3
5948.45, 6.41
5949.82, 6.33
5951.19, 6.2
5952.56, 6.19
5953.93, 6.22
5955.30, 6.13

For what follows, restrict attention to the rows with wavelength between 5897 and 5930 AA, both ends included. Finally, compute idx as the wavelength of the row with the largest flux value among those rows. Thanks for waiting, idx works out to 5929.31 AA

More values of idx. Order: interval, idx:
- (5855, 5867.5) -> 5866.84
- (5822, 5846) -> 5831.82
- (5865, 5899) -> 5868.19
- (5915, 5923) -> 5922.49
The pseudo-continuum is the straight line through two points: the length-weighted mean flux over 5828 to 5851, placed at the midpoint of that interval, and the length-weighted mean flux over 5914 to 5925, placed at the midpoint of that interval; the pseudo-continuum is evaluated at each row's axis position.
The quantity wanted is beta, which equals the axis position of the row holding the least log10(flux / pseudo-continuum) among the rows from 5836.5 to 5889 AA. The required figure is 5888.49 AA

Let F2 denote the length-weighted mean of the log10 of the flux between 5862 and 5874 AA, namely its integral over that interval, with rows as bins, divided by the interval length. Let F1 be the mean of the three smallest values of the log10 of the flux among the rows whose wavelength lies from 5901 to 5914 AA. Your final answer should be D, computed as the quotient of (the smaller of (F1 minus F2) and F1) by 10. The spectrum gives -0.003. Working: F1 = 0.760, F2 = 0.795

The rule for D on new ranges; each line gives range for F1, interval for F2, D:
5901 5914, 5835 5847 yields -0.002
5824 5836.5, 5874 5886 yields 0.005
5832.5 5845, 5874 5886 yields 0.001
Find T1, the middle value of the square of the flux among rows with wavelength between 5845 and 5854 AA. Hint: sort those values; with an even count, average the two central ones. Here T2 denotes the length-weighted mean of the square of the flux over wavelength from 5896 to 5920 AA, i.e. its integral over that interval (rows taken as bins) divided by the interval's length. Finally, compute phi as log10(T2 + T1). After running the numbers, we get 1.84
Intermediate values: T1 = 35.6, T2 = 33.3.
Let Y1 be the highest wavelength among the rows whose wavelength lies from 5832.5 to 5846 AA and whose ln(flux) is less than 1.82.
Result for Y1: 5845.26 AA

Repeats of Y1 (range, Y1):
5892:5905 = 5904.78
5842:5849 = 5846.61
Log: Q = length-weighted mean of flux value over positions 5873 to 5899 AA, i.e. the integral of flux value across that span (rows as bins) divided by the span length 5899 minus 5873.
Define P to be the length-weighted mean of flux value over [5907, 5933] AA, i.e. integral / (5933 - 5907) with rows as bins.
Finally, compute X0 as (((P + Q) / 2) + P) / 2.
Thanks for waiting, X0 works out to 5.91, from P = 6.17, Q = 5.2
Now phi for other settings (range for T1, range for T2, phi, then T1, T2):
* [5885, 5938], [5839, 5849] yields 1.84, 33.6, 35.1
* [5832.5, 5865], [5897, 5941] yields 1.86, 35.5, 37.4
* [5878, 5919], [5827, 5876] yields 1.83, 30.6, 37.4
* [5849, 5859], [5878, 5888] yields 1.82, 35.9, 29.6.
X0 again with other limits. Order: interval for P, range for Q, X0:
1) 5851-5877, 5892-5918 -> 5.91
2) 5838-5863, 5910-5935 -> 5.99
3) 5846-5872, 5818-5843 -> 6.11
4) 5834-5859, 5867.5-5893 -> 5.91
